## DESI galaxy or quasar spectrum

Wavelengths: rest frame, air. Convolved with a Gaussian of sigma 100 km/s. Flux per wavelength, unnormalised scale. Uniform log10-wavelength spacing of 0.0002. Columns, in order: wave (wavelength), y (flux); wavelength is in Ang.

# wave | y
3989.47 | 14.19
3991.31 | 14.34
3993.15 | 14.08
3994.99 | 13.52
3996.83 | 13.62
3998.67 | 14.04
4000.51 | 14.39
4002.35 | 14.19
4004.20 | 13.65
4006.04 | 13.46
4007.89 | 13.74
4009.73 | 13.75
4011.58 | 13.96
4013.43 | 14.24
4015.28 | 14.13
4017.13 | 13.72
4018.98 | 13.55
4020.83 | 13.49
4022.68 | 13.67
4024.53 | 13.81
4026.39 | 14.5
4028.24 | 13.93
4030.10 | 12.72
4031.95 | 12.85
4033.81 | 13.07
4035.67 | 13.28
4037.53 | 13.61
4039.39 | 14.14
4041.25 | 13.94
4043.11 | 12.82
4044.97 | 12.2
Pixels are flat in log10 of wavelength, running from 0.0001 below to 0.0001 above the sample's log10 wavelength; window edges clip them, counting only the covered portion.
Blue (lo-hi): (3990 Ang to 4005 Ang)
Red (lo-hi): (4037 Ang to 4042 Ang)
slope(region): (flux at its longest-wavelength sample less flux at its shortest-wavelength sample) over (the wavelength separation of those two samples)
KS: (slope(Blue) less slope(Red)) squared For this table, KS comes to 0.020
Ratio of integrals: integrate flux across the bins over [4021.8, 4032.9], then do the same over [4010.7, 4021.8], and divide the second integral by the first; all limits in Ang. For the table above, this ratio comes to 1.02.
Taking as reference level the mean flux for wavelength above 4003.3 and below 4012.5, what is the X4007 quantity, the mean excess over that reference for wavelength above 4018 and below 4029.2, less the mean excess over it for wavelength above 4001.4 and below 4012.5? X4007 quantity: 0.0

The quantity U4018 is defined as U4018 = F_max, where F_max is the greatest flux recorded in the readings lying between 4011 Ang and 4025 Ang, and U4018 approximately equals 14.24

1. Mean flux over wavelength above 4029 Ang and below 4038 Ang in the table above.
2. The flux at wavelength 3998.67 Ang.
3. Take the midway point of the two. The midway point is 13.6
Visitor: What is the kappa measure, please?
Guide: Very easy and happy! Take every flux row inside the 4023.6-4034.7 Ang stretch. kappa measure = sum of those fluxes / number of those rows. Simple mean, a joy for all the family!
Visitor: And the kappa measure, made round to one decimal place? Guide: 13.5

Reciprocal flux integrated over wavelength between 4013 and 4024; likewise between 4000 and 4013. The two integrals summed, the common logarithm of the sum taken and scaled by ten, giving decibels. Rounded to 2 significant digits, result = 2.4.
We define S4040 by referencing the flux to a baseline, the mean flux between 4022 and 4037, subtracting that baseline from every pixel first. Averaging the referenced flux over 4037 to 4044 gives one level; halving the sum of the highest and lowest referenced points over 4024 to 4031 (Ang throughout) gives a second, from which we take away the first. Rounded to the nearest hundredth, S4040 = -0.02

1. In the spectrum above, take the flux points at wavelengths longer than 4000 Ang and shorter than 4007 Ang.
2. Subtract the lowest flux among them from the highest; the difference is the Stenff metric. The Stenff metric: 0.93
